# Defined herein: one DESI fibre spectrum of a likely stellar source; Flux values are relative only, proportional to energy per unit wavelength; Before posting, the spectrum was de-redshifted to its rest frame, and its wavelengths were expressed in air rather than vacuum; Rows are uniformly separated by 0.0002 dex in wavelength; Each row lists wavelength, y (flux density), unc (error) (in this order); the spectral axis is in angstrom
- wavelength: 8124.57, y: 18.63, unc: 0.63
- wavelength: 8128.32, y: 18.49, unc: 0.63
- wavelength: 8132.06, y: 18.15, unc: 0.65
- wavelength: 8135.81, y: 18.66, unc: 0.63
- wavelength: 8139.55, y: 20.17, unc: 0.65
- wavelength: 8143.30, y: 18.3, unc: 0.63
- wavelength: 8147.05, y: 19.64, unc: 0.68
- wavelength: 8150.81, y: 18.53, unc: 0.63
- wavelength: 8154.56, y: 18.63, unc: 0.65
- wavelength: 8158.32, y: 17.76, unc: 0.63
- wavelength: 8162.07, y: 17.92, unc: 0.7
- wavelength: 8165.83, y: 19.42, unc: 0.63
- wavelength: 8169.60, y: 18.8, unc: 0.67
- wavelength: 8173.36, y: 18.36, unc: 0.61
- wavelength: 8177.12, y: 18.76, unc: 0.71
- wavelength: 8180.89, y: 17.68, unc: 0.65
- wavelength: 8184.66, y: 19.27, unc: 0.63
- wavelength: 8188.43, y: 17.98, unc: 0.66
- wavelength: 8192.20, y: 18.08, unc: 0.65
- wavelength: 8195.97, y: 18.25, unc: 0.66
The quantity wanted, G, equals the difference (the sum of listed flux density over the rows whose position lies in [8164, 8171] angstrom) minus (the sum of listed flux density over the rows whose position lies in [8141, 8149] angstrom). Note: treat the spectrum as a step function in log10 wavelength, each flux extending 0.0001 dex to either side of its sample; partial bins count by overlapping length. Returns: 0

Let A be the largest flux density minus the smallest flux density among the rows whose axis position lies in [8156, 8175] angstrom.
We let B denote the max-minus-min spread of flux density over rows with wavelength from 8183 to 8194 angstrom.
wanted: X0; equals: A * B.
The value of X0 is 2.1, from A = 1.66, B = 1.3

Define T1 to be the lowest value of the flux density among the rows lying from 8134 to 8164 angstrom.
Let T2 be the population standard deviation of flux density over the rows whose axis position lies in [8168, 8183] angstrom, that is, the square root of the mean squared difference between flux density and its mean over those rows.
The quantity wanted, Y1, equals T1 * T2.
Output 8.0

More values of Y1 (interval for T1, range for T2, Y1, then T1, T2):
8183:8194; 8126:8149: 13.4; 17.98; 0.743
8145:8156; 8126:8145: 13.5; 18.53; 0.729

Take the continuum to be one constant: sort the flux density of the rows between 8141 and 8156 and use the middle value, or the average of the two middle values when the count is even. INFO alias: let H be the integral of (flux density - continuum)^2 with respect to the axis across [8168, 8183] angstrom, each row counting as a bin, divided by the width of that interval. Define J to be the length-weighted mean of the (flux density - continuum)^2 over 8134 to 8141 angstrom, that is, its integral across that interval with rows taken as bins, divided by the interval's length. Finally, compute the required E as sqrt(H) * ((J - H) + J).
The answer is 1.07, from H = 0.24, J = 1.20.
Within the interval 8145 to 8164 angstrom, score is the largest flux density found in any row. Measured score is 19.64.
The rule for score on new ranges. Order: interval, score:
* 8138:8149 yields 20.17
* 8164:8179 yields 19.42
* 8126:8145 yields 20.17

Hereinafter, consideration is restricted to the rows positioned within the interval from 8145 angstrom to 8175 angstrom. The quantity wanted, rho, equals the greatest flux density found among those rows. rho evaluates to 19.64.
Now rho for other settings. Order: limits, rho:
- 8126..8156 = 20.17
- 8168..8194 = 19.27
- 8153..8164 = 18.63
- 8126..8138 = 18.66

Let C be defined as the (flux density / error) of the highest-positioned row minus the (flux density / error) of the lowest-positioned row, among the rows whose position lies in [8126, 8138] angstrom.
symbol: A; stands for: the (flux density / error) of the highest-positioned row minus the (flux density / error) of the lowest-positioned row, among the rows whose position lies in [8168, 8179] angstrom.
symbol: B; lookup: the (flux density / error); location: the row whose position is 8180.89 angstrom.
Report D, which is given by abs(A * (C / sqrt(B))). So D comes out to 0.08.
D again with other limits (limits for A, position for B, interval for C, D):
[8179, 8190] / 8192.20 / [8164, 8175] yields 0.01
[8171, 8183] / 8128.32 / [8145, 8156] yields 0.12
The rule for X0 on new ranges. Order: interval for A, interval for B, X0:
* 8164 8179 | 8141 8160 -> 2.0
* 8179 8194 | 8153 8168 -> 2.6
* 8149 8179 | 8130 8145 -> 3.4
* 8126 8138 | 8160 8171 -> 0.8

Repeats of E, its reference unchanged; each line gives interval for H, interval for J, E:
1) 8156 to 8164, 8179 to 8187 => 0.53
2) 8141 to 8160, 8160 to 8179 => 0.06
